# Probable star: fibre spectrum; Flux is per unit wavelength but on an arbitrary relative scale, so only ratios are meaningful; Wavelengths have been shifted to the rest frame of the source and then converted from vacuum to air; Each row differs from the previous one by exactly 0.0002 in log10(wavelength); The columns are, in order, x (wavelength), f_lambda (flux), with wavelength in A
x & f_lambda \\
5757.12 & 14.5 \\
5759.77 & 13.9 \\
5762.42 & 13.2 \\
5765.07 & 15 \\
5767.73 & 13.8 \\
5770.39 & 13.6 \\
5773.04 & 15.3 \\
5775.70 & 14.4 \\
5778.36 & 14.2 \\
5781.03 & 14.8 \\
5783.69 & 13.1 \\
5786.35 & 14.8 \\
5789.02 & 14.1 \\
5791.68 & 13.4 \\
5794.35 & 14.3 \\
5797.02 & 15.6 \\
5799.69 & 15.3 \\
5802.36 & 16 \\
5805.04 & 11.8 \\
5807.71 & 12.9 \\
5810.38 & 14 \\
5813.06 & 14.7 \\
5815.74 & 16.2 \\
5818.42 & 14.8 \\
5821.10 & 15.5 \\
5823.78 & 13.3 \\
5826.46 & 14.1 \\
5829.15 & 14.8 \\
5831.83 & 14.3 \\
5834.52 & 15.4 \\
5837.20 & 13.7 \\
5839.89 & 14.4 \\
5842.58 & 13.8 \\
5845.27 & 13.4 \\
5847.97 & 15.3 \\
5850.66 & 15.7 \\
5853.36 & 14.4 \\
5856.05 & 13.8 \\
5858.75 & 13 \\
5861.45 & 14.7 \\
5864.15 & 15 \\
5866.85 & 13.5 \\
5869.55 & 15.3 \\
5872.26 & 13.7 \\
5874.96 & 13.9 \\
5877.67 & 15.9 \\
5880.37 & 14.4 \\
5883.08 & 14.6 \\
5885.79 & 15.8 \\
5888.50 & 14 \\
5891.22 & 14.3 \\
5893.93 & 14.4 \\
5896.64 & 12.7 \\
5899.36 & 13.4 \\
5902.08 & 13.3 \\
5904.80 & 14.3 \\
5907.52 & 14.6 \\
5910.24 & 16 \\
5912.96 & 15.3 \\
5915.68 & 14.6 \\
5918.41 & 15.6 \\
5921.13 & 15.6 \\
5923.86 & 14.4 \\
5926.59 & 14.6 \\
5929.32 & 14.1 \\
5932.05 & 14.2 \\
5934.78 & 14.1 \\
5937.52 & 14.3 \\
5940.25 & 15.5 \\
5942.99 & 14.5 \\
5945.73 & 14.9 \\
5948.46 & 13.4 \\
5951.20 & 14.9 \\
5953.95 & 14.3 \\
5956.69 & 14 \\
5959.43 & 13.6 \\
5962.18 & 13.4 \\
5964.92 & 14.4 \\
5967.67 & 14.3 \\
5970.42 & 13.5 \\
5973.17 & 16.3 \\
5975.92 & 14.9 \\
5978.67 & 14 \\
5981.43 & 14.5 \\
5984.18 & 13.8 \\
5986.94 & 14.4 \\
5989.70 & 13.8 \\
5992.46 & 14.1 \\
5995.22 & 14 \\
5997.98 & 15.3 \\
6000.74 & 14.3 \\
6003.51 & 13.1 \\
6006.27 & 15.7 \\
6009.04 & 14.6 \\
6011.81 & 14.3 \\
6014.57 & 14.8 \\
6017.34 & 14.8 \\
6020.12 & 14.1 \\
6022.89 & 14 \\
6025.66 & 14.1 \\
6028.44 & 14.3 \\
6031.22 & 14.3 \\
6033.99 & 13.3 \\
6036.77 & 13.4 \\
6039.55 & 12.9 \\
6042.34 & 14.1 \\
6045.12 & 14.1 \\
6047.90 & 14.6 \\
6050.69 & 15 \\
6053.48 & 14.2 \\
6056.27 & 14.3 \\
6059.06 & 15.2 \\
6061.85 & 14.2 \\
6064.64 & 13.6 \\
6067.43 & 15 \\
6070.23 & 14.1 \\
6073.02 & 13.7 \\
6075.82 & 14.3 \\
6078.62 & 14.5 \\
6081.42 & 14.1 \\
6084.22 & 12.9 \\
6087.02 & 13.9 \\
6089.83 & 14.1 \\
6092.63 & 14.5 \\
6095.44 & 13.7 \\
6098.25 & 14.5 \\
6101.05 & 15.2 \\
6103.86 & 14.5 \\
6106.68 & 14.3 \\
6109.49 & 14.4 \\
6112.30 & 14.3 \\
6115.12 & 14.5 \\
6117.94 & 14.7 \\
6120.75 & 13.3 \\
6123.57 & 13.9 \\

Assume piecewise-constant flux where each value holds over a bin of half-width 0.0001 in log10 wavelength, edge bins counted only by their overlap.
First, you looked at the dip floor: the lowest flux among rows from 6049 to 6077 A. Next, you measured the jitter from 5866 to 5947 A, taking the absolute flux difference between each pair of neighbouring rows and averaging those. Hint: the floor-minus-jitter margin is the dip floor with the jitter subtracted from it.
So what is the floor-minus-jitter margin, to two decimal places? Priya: 12.80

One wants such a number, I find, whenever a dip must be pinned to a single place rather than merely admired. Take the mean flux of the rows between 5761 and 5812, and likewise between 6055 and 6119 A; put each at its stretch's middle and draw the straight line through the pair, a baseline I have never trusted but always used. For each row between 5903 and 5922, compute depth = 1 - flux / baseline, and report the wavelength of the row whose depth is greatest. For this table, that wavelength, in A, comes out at 5904.80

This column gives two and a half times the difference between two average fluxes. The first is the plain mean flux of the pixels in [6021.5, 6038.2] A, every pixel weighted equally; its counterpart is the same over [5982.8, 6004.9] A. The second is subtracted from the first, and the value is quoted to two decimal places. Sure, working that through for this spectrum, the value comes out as -0.50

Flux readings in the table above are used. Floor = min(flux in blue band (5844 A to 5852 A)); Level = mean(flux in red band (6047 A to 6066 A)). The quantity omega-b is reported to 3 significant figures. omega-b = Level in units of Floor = 1.08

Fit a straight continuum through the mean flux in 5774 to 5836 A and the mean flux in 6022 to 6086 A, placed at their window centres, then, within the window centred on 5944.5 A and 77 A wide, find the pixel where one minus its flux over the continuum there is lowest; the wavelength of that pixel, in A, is 5973.17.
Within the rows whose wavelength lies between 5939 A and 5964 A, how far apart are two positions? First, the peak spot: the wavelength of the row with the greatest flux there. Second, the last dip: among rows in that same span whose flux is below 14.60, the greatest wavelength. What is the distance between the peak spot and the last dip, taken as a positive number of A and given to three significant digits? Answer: 21.9 A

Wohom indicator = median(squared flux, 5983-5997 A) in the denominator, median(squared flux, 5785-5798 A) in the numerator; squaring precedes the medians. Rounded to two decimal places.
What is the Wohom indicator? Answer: 1.04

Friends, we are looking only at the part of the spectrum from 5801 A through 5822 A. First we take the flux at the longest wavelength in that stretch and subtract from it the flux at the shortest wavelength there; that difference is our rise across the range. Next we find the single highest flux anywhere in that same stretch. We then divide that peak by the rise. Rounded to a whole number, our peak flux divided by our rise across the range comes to -32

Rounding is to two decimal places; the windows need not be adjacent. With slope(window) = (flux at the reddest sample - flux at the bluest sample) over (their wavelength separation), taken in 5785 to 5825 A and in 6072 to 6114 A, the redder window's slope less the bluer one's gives 0.06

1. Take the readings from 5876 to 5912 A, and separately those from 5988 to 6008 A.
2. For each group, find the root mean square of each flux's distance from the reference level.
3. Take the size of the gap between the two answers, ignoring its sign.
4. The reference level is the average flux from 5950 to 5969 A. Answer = 0.16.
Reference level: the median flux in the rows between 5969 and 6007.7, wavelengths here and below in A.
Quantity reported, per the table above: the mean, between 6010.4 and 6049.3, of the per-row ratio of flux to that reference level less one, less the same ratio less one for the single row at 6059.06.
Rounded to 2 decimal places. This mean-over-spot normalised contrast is -0.08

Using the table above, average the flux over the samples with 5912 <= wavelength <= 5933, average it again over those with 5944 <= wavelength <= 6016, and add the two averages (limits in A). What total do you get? 29.1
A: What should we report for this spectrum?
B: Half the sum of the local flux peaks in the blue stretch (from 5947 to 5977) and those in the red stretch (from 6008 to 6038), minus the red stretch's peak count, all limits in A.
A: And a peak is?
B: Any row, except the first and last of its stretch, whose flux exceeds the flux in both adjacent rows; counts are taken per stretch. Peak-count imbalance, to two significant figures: 1.5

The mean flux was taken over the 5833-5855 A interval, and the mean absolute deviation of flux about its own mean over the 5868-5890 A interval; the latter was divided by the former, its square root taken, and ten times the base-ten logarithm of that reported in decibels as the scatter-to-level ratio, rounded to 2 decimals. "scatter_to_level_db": -6.51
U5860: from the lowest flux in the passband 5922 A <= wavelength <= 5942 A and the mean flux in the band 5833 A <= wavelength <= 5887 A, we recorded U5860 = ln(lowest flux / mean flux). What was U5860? -0.027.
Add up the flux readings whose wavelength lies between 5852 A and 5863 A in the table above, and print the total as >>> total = 55.9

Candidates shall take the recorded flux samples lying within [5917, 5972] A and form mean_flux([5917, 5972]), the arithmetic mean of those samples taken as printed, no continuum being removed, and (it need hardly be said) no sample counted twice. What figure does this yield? 14.4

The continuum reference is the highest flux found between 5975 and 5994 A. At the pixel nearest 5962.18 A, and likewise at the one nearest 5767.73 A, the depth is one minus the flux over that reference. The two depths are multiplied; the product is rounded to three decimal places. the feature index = 0.007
